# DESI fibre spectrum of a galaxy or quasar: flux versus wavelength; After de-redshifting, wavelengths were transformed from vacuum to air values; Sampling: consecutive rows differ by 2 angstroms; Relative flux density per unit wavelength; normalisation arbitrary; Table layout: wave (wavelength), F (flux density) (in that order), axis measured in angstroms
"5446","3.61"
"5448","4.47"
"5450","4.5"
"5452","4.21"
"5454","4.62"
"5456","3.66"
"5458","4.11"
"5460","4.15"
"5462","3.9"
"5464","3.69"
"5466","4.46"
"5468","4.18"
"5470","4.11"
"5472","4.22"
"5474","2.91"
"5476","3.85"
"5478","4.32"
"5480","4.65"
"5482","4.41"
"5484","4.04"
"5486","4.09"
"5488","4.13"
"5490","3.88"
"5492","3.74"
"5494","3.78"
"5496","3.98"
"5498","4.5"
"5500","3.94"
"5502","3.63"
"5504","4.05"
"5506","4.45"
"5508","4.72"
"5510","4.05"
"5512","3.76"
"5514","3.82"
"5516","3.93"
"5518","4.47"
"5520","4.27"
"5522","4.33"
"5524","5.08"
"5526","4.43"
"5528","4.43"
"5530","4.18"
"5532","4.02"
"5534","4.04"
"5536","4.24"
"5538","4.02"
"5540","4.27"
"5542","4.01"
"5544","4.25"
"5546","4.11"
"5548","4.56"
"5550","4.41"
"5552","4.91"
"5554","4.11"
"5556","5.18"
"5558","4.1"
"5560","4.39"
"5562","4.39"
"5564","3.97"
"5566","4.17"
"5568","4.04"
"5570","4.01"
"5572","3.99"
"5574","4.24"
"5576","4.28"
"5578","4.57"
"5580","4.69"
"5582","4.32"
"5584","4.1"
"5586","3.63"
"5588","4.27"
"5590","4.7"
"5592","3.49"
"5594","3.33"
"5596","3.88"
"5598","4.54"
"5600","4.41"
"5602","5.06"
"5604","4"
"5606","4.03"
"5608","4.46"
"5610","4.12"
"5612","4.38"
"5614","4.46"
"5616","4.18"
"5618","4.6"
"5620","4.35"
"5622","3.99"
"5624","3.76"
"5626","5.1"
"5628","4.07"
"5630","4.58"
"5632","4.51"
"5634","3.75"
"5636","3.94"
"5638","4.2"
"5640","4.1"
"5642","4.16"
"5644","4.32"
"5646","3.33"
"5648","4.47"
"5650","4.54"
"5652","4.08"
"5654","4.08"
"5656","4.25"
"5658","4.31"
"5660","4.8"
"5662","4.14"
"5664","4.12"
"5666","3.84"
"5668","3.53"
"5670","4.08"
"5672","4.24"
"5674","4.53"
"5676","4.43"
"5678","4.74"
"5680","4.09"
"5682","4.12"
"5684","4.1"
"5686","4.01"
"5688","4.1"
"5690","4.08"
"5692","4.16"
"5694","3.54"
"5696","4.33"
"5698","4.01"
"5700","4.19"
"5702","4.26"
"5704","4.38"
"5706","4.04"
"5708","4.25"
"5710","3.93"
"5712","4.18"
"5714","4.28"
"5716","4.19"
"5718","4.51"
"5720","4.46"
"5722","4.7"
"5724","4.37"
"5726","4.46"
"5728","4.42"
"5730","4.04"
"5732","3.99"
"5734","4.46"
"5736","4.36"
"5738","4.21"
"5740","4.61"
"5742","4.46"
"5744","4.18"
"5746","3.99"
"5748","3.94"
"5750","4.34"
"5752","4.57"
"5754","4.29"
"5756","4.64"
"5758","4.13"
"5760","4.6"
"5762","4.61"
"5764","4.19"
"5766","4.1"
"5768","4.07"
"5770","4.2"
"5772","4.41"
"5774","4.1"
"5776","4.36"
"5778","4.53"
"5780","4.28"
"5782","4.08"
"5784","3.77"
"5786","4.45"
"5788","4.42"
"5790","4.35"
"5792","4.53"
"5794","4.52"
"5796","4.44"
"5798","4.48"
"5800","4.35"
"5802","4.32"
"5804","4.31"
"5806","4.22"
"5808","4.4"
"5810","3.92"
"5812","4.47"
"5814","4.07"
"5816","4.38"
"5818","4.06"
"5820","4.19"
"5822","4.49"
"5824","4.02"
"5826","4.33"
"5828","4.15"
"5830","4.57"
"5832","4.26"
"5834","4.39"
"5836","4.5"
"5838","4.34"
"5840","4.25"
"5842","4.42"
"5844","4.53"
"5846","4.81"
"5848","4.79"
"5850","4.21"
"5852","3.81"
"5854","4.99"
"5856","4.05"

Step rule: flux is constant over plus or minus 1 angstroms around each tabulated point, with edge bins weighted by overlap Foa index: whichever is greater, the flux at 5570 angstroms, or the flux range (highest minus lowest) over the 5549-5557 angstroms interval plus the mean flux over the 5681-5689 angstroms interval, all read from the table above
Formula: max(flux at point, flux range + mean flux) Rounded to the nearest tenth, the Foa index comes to 5.2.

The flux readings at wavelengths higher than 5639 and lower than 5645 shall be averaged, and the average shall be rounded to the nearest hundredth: 4.19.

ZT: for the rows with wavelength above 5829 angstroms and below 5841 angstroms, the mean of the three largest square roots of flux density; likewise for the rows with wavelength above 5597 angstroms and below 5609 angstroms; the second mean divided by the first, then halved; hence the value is 0.511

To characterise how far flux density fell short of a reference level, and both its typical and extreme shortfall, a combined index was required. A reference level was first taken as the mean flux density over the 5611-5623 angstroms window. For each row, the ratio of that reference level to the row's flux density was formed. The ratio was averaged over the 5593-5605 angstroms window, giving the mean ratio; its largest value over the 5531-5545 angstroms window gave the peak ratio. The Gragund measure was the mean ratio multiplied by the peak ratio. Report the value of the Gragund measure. 1.130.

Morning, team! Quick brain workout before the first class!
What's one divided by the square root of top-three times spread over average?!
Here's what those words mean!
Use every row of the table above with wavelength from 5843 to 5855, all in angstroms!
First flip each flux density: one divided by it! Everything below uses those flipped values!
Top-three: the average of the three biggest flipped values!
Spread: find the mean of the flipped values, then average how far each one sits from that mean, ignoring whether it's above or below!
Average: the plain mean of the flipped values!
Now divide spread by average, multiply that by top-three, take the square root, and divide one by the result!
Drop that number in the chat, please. 7.2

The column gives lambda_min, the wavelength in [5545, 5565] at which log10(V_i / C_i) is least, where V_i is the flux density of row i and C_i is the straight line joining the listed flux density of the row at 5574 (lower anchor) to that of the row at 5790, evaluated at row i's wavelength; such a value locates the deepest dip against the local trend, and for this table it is 5564 angstroms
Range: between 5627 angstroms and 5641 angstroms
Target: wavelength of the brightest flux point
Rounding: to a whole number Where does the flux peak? 5630 angstroms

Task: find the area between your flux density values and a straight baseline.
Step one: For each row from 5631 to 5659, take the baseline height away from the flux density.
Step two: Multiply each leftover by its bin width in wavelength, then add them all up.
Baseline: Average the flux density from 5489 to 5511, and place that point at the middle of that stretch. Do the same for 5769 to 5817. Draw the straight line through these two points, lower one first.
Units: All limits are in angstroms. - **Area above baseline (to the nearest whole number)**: -1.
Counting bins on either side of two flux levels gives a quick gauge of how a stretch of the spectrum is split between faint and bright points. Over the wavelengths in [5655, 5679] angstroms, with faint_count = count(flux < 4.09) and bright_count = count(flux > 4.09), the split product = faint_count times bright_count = 27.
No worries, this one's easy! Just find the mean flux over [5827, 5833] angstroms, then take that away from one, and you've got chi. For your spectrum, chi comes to -3.3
